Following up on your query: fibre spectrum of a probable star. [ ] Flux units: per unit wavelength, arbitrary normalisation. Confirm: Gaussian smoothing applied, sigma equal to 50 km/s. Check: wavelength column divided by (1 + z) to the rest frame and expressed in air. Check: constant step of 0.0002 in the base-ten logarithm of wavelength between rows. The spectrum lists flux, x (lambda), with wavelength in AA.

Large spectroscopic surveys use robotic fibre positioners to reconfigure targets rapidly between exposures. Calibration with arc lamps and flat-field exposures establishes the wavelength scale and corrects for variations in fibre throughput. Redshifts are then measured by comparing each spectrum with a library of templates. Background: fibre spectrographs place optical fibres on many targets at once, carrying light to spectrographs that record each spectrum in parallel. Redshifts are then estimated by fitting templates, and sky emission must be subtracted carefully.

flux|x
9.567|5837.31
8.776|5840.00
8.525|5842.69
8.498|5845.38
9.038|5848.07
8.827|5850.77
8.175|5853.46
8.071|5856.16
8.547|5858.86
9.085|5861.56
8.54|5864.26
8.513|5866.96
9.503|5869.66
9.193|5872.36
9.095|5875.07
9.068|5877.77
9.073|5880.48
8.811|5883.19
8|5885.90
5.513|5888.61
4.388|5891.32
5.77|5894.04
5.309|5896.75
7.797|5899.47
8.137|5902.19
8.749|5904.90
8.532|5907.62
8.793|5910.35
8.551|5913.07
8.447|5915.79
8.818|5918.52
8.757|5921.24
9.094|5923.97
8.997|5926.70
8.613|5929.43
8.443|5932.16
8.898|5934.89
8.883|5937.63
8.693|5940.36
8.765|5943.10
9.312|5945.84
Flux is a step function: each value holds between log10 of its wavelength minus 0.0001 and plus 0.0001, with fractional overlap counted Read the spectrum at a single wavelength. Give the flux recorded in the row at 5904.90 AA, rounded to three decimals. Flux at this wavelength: 8.749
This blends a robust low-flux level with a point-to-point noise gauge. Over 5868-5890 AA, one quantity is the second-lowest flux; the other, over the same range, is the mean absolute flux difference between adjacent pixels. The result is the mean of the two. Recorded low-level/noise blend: 4.29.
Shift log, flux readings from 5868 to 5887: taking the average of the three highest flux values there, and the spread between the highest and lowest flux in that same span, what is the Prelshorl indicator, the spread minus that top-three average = -7.76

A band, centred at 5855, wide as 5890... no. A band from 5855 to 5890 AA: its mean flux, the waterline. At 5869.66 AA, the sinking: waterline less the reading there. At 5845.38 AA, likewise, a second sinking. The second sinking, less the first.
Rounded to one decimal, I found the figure 1.0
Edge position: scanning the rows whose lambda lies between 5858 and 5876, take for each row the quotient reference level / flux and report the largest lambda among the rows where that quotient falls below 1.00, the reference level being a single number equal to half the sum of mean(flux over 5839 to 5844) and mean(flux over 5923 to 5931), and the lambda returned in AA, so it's 5875.07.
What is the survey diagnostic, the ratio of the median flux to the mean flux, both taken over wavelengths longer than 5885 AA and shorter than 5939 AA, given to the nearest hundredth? 1.08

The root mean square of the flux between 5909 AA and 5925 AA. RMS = 8.75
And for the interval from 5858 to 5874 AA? 8.91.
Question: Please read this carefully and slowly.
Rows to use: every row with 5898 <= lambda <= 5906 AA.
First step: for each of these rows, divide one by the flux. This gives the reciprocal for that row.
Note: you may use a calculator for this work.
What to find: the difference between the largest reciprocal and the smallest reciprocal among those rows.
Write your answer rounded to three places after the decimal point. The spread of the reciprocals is 0.014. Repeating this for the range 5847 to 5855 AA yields 0.012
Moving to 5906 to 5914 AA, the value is 0.003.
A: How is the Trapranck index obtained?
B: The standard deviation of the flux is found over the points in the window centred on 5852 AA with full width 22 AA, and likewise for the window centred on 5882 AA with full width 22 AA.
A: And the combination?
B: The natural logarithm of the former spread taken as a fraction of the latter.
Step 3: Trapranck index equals -1.6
